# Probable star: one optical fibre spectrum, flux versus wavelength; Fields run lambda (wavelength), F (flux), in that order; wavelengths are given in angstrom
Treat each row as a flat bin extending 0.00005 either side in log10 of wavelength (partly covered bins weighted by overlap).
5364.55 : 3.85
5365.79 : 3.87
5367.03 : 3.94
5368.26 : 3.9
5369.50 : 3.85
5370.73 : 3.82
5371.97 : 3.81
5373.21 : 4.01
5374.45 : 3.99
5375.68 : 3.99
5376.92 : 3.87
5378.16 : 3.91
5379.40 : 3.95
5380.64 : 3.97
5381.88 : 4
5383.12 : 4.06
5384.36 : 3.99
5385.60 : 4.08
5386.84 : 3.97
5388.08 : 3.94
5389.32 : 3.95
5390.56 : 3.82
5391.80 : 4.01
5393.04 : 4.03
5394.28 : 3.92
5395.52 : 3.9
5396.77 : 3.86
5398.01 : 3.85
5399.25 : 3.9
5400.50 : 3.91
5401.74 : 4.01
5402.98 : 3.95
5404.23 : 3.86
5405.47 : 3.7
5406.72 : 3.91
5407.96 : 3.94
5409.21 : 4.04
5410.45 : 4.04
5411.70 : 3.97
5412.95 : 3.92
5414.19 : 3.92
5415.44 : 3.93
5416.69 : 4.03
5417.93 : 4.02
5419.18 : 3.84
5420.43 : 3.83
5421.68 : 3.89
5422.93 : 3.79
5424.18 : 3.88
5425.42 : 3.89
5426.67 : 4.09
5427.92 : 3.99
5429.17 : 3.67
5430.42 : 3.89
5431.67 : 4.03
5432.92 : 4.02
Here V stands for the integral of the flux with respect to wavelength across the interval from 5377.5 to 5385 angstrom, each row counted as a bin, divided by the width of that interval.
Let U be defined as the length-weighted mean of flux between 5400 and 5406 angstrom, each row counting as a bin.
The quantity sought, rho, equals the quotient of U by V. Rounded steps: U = 3.89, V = 3.98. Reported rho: 0.98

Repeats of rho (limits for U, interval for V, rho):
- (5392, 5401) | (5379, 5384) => 0.98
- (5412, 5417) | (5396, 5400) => 1.02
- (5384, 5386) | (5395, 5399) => 1.04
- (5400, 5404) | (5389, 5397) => 1.01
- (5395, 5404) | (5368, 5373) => 1.01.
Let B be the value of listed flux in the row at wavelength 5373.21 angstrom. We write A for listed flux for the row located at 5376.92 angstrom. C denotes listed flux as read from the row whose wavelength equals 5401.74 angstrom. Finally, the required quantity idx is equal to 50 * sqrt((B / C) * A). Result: 98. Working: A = 3.87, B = 4.01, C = 4.01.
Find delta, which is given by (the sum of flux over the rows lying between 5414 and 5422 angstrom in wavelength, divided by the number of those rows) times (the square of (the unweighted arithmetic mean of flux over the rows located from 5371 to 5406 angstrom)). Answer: 60.8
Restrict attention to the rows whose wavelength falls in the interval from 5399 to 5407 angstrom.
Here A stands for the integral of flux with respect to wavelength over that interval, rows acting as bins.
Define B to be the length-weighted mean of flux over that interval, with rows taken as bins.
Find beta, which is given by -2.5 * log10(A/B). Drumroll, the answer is -2.258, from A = 31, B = 3.89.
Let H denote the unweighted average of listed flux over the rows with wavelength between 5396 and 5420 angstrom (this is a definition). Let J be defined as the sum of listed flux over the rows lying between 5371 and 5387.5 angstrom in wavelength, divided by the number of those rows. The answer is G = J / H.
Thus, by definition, 1.01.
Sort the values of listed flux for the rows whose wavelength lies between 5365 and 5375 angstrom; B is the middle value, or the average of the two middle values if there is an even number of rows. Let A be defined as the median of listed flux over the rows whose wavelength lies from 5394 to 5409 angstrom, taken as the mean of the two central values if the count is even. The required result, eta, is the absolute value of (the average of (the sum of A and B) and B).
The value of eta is 5.84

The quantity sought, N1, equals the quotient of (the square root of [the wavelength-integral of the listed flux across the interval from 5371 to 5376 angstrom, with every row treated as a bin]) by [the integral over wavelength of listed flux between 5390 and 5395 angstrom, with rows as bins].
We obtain 0.225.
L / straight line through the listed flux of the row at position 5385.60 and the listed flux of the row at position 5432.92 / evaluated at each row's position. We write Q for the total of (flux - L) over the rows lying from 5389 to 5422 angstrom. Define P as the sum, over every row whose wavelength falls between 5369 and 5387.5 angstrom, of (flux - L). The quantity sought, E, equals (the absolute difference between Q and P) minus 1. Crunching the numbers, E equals 0.46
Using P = -2.1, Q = -3.53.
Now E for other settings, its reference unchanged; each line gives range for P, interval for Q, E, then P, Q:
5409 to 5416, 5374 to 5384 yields -0.49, -0.5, -0.97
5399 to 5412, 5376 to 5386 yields -0.48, -1.4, -0.85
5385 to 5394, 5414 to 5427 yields -0.44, -0.7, -1.28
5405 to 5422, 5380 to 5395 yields -0.55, -1.6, -1.19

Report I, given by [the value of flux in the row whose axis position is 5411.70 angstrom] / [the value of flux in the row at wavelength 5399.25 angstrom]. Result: 1.02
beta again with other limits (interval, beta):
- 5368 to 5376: -2.258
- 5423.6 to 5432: -2.311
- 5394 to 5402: -2.258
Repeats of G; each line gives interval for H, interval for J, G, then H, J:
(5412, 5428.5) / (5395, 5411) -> 1.00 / 3.92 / 3.91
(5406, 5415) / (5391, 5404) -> 0.99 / 3.96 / 3.93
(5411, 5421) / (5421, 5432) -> 0.99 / 3.93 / 3.90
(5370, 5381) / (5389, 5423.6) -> 1.00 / 3.92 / 3.92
